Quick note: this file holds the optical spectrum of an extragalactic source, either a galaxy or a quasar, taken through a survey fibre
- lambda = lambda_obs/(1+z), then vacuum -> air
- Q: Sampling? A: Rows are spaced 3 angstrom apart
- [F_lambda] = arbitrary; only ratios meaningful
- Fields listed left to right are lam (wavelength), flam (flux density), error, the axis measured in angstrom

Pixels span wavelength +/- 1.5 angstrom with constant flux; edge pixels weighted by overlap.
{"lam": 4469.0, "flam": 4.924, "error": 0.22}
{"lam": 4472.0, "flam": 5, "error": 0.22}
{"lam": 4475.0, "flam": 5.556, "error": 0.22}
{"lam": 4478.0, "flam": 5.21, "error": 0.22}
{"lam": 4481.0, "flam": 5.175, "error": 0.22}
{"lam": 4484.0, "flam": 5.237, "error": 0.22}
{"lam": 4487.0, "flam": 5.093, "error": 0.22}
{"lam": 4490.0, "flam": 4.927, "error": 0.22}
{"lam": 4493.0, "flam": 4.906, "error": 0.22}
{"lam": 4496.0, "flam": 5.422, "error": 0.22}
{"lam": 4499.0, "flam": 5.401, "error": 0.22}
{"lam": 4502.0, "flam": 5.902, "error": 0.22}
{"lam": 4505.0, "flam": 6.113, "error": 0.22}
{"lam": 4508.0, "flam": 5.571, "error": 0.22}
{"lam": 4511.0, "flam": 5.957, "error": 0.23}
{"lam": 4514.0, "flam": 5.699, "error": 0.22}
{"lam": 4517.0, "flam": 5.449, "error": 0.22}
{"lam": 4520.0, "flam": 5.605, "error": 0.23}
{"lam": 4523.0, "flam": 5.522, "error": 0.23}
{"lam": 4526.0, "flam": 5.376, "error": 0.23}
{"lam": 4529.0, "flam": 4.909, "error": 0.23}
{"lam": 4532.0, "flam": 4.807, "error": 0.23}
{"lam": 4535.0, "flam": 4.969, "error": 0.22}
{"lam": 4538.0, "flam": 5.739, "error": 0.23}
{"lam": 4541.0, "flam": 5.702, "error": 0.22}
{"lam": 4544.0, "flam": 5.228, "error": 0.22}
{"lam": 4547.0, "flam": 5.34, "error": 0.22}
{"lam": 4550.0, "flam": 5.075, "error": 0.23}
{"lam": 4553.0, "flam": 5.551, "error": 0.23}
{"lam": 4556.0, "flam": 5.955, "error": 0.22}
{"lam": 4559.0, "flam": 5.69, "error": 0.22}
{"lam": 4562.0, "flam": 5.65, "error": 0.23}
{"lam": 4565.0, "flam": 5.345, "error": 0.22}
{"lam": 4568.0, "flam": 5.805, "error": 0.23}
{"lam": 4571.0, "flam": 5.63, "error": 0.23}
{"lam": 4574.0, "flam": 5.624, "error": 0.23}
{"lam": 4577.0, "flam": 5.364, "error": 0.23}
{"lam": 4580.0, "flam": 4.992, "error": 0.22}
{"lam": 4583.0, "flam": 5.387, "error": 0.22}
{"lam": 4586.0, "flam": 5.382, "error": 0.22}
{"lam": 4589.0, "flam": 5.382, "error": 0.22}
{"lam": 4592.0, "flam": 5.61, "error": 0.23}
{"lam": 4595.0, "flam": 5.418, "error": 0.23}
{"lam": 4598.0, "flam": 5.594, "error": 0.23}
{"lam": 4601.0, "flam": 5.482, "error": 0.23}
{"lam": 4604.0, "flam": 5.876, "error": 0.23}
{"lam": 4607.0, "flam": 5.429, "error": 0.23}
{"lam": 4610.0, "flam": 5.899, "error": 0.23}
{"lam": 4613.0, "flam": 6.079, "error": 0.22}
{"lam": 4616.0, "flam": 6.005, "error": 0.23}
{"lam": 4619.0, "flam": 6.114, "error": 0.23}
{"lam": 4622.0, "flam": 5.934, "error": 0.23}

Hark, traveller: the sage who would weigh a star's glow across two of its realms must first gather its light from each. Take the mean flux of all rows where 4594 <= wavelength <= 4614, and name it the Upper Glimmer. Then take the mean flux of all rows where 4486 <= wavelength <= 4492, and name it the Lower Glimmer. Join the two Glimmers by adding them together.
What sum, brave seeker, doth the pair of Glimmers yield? 10.7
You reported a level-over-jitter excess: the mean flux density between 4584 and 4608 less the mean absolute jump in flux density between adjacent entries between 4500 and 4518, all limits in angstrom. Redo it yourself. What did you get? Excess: 5.19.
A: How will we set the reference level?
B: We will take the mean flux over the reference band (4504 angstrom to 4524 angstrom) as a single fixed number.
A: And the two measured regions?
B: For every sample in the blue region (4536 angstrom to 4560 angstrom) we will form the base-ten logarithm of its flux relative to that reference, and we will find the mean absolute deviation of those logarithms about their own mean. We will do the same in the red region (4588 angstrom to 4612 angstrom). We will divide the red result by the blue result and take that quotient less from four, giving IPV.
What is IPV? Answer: 3.36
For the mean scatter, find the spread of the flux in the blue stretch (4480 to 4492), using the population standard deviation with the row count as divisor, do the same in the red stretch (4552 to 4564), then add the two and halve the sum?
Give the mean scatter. 0.13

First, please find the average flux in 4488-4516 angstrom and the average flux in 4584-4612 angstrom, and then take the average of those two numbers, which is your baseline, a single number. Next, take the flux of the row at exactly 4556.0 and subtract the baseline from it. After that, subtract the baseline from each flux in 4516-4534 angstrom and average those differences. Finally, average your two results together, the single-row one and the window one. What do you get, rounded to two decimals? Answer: 0.06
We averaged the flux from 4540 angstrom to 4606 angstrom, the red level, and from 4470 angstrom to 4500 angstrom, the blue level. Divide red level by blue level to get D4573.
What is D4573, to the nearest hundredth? 1.06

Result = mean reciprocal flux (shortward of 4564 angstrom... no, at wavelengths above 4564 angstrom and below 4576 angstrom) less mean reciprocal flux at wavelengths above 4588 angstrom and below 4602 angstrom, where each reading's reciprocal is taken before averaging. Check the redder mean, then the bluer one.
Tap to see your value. -0.003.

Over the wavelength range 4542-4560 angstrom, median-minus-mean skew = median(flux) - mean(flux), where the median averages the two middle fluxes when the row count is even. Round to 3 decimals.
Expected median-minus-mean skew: -0.028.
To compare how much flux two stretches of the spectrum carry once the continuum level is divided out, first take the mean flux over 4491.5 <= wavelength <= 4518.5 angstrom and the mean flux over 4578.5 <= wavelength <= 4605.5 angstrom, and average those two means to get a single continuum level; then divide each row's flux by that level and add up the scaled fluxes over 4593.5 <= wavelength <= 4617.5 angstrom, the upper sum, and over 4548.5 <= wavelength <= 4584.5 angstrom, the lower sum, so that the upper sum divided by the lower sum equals 0.7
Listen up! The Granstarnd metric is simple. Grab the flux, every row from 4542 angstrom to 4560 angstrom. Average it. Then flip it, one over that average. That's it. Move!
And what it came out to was 0.1827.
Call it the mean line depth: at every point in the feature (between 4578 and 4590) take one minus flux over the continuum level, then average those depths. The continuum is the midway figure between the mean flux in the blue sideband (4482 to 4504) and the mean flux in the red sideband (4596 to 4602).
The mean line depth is 0.02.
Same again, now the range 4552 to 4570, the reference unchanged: -0.05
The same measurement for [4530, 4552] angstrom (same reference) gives 0.03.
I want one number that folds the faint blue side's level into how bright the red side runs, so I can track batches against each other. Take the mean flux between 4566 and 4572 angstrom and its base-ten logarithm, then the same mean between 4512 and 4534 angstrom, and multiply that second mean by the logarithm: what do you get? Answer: 4.04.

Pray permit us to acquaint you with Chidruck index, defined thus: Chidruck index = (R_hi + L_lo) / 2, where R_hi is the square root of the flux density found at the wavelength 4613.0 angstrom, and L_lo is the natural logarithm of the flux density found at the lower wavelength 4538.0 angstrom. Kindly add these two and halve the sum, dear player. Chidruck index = 2.11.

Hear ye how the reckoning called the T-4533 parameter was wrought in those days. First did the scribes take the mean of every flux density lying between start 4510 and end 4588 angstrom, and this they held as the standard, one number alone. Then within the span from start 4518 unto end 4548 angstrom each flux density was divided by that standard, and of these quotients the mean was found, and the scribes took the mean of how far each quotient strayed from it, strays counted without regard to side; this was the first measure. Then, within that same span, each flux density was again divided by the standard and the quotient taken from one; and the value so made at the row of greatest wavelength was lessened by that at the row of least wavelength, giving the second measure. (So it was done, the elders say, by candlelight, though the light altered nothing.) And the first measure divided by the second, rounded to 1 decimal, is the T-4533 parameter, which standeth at 1.0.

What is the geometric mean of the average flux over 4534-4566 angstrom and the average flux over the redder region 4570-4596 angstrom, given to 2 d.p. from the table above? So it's 5.45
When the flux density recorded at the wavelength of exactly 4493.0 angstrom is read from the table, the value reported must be 4.906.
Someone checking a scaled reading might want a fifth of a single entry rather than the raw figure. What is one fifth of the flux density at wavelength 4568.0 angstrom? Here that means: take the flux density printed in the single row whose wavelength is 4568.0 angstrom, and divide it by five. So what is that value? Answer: 1.16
